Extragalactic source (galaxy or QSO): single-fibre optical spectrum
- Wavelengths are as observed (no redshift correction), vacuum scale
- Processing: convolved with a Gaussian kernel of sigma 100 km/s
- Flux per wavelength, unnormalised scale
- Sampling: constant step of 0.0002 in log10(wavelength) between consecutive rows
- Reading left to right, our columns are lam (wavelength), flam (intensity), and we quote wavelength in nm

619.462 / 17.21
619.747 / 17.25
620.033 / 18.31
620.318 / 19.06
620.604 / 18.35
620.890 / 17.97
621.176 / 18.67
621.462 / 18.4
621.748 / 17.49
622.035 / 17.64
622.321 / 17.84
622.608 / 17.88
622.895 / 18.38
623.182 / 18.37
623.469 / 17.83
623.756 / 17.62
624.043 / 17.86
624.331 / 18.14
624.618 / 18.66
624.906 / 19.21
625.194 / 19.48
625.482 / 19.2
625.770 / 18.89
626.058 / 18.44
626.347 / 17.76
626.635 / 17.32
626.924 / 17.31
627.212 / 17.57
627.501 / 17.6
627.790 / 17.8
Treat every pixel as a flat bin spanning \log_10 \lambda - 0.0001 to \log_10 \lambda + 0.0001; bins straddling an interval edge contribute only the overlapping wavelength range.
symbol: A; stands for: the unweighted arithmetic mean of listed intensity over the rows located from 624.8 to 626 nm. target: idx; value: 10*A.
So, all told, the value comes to 192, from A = 19.2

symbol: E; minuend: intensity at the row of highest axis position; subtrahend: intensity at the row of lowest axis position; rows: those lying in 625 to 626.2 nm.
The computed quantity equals -1.0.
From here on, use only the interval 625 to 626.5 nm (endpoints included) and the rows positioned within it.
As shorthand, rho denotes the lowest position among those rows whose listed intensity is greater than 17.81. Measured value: 625.194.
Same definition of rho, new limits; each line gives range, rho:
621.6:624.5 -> 622.321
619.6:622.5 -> 620.033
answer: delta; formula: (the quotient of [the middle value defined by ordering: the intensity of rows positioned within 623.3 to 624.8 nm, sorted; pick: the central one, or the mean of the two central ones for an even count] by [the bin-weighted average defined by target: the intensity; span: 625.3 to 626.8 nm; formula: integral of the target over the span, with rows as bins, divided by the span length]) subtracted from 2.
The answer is 1.03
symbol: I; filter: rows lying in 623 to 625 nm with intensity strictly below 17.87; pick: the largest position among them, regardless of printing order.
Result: 624.043 nm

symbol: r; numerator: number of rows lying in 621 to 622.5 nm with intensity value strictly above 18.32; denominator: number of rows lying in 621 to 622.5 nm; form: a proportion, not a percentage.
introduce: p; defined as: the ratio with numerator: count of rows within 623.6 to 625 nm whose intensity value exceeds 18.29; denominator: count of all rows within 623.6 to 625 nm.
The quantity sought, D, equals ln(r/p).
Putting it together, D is 0.0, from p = 0.40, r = 0.4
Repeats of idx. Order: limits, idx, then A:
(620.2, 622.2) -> 182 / 18.2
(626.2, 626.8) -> 175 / 17.5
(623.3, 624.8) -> 180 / 18.0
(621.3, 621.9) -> 179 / 17.9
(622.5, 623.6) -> 181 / 18.1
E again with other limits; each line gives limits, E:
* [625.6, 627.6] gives -1.3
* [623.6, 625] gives 1.6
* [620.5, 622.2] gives -0.7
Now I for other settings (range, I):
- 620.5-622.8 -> 622.321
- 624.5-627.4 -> 627.212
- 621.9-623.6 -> 623.469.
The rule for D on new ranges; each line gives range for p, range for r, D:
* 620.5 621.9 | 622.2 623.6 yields -0.4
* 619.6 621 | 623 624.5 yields -1.1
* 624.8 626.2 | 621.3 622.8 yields -1.6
